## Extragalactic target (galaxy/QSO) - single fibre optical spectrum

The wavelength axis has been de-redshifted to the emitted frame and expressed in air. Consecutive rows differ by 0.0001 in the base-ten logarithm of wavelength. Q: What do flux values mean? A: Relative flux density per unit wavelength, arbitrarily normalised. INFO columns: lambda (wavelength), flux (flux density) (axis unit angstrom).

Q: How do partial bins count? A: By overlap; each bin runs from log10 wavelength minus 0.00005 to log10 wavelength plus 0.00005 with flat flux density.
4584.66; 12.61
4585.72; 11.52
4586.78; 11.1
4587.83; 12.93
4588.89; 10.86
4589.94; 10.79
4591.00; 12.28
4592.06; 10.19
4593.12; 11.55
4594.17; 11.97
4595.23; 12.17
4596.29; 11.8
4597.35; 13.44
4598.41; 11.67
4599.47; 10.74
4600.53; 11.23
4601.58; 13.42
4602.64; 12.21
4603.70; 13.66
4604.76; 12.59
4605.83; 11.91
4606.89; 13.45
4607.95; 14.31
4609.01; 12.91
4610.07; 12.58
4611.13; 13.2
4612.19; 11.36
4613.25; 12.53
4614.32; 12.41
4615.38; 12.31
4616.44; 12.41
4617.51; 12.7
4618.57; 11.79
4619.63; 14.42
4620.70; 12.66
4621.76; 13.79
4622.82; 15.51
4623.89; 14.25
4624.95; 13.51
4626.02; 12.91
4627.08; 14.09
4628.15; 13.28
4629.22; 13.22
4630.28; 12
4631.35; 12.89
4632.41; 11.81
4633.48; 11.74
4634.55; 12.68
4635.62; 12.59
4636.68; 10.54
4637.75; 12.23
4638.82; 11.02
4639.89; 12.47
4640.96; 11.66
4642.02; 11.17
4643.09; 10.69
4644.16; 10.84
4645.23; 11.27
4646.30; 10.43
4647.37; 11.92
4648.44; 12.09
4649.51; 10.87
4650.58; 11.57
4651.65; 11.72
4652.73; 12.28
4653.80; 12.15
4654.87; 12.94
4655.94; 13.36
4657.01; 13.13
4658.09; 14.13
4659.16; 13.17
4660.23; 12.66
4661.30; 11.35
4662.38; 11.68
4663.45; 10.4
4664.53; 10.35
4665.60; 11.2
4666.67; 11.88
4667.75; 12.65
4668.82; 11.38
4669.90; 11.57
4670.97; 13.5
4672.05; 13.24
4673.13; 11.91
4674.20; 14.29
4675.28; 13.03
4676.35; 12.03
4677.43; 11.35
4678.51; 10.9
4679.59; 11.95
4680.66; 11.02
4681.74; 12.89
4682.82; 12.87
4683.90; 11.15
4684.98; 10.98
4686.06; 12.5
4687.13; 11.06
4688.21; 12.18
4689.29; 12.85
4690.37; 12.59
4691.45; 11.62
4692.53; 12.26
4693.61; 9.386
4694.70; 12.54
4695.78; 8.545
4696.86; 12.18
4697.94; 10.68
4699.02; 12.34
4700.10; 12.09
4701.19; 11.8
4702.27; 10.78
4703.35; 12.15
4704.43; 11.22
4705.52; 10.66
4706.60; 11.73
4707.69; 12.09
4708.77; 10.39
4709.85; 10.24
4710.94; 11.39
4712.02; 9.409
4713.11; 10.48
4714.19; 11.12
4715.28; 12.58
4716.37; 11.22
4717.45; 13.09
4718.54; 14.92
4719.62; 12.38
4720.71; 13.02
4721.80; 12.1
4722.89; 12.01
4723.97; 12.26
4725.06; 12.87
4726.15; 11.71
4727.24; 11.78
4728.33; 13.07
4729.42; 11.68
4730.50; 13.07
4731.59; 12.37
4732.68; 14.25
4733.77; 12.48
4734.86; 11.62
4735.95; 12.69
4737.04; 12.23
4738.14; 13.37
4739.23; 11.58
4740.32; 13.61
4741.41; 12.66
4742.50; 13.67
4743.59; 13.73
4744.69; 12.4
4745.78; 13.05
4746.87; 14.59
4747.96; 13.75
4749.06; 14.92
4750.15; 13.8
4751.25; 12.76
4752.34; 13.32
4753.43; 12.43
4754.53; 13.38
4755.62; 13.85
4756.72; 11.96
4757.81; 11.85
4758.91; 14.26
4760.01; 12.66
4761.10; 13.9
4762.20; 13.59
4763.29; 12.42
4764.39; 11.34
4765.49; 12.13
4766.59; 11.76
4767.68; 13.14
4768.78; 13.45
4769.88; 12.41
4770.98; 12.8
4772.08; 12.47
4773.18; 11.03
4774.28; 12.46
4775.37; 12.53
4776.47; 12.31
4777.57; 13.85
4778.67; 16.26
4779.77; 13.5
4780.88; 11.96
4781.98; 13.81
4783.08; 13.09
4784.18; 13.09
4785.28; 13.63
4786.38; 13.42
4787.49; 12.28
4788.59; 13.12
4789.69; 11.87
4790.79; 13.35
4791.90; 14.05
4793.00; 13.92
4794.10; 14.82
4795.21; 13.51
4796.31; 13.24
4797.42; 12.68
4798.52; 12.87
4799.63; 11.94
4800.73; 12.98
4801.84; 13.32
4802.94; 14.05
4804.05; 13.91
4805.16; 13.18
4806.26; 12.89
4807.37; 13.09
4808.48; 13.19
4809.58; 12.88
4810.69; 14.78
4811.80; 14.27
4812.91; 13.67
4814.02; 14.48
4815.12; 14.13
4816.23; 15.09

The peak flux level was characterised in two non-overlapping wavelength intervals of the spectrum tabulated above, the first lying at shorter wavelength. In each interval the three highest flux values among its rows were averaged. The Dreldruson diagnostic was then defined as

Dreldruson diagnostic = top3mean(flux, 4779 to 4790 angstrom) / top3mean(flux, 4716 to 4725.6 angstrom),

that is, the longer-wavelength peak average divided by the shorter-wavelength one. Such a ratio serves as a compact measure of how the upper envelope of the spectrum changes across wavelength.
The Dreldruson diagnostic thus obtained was 1.00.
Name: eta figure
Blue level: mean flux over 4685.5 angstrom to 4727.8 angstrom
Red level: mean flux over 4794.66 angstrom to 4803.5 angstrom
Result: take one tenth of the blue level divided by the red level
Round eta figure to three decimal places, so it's 0.089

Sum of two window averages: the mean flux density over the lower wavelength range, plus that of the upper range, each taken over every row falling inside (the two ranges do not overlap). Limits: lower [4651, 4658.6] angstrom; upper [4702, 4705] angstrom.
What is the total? 24.2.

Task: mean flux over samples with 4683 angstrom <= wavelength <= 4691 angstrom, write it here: 11.9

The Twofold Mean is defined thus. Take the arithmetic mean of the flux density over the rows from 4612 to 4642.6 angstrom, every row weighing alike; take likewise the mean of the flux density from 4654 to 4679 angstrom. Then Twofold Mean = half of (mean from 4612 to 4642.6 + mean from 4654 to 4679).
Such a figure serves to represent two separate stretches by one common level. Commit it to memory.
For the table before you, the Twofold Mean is 12.4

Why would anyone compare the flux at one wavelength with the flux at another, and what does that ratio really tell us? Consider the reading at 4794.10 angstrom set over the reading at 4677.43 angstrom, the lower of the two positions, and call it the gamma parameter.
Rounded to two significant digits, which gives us 1.3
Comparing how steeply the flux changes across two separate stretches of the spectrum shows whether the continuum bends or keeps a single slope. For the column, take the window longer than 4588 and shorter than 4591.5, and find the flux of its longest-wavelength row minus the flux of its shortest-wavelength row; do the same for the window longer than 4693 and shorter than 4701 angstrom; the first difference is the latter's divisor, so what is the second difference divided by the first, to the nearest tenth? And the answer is 1.9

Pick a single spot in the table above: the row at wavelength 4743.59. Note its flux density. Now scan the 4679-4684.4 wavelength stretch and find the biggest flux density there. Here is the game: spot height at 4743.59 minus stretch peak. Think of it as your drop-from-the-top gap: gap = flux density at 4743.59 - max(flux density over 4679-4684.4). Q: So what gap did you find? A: 0.8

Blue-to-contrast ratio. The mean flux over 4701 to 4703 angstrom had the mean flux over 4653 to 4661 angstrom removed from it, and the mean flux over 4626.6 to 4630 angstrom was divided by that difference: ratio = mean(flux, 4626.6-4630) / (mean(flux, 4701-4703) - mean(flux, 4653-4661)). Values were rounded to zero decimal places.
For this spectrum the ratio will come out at -8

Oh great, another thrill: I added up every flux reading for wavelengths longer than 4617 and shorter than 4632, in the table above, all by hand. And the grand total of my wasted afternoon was 187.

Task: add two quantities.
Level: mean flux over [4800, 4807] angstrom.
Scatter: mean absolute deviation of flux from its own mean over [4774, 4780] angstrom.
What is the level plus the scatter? 14.4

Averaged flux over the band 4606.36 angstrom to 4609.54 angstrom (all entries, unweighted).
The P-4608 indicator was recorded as 13.6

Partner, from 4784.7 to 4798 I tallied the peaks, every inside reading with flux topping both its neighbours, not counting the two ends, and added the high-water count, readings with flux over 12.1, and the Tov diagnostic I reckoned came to 14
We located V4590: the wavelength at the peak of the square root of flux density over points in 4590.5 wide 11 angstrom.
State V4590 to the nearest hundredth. 4587.83 angstrom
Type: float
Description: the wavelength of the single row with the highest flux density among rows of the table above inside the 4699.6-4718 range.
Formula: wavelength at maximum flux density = 4717.45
